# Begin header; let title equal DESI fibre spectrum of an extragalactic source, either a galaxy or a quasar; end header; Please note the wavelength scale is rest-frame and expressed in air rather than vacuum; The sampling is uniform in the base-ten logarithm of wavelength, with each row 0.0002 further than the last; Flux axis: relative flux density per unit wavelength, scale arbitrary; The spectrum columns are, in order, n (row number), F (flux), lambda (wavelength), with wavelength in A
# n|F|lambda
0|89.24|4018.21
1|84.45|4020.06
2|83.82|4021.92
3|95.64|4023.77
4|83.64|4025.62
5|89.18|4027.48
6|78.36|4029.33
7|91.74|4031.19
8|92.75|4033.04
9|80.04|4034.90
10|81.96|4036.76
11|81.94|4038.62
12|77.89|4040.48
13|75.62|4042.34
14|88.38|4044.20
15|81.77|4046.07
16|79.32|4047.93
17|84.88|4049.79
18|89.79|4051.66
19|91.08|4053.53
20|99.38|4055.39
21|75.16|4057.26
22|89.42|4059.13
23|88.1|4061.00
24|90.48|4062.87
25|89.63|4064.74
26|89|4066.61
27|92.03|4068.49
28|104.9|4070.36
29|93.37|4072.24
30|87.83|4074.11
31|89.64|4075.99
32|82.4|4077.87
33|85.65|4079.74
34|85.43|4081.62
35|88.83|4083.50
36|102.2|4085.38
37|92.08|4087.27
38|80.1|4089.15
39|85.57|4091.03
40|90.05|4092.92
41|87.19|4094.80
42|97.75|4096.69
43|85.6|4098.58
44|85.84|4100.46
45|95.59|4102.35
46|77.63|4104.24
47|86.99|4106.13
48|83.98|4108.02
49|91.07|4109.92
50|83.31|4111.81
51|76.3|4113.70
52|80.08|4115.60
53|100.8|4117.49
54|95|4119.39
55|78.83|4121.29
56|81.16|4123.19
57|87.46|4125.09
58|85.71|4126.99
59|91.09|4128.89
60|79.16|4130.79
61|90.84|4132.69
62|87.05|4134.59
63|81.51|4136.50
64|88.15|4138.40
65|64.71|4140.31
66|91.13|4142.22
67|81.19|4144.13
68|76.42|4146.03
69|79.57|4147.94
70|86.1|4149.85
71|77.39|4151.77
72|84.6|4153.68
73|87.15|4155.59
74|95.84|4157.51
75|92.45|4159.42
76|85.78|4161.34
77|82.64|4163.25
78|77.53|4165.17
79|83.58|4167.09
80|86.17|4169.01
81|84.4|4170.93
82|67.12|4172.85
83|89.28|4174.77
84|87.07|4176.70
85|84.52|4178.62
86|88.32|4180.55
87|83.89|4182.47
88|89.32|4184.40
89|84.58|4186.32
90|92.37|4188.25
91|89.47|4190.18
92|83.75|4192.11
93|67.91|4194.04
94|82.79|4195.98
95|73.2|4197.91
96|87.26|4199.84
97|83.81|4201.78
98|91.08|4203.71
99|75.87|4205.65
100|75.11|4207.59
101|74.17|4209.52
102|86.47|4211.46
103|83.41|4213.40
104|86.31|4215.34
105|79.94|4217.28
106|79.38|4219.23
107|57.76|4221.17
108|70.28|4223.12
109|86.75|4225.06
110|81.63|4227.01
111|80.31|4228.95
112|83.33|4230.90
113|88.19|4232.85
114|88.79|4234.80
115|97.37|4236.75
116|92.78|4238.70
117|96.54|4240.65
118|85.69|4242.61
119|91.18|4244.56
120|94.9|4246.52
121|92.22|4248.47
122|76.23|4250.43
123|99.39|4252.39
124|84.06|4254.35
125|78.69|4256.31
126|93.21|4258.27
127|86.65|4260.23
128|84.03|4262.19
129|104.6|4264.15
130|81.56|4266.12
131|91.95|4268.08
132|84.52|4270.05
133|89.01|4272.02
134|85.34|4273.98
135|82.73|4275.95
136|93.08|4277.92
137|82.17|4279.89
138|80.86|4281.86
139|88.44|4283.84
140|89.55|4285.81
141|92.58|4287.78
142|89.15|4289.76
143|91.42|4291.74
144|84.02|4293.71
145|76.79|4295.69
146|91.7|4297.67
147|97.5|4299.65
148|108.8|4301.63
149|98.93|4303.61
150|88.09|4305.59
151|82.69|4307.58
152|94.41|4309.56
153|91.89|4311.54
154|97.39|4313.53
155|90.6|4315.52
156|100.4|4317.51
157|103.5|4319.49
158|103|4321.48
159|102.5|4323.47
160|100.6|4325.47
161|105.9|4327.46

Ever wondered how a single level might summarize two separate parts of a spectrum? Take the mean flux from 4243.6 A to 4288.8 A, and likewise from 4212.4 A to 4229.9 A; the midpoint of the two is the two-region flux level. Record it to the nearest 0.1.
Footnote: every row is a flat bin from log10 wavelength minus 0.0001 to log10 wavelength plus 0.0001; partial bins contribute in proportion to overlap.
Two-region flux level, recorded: 83.3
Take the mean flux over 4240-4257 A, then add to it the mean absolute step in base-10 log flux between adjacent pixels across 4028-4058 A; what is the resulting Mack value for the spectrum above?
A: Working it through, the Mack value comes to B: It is 88.8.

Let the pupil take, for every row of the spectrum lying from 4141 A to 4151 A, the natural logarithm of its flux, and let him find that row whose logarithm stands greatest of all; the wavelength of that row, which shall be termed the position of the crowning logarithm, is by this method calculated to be 4142.22 A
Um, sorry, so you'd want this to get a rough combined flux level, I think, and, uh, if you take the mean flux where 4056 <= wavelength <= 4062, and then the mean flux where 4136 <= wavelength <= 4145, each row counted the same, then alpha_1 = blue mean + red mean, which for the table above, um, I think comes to 166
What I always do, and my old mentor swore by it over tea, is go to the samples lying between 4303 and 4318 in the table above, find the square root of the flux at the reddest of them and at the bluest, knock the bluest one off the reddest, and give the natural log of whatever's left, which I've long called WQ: -2.6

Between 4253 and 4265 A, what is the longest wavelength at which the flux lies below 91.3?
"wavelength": 4262.19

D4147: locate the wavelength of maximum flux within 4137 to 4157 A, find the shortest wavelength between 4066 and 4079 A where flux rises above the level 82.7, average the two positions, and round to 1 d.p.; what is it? 4104.4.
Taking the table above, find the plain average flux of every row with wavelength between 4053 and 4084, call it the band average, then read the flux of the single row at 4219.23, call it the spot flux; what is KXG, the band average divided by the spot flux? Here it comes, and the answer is 1.13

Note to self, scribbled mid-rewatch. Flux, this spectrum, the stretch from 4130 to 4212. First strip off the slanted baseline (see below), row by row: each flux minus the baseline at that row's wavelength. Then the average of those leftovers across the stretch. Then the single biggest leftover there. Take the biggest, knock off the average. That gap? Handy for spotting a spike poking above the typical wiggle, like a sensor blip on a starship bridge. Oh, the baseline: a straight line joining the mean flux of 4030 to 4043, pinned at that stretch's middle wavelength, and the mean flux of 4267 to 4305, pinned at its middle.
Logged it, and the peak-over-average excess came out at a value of 13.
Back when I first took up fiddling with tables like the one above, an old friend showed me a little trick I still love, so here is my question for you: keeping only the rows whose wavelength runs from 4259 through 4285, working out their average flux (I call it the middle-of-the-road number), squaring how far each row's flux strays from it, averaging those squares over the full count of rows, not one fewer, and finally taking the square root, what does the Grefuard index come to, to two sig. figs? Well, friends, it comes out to 6.2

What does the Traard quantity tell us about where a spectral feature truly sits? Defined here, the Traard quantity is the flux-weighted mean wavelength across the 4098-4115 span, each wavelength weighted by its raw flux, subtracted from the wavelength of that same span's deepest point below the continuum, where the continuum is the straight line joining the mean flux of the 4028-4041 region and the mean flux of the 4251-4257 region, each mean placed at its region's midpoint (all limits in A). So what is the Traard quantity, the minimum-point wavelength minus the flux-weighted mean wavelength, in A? 7.7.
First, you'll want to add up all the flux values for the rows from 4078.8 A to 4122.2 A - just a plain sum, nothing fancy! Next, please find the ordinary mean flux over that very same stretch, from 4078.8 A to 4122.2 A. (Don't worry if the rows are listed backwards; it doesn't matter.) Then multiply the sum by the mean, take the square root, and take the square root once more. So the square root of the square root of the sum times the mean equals 20.5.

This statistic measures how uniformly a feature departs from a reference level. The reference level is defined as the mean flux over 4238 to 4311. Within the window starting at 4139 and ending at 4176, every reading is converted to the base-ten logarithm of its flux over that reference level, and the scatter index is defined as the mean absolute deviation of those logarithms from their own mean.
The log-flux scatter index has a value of 0.0319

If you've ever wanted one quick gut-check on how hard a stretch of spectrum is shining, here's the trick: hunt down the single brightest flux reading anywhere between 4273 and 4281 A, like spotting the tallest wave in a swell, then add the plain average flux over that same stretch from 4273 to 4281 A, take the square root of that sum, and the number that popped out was 13.4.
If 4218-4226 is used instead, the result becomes 12.7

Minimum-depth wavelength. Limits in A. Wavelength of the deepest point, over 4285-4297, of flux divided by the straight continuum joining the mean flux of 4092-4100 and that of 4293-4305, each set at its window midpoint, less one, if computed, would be 4295.69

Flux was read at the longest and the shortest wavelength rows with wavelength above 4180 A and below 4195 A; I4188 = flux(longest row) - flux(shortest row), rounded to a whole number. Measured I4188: -20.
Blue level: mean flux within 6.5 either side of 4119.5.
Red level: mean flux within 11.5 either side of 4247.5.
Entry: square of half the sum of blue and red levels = 7731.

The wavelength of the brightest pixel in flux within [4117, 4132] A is 4117.49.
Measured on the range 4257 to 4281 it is 4264.15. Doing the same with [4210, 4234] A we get 4232.85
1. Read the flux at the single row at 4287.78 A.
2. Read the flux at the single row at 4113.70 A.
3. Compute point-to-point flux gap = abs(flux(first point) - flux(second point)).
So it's 16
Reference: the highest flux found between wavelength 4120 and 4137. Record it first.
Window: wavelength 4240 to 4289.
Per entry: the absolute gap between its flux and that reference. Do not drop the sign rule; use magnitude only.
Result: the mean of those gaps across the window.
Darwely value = 5.8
